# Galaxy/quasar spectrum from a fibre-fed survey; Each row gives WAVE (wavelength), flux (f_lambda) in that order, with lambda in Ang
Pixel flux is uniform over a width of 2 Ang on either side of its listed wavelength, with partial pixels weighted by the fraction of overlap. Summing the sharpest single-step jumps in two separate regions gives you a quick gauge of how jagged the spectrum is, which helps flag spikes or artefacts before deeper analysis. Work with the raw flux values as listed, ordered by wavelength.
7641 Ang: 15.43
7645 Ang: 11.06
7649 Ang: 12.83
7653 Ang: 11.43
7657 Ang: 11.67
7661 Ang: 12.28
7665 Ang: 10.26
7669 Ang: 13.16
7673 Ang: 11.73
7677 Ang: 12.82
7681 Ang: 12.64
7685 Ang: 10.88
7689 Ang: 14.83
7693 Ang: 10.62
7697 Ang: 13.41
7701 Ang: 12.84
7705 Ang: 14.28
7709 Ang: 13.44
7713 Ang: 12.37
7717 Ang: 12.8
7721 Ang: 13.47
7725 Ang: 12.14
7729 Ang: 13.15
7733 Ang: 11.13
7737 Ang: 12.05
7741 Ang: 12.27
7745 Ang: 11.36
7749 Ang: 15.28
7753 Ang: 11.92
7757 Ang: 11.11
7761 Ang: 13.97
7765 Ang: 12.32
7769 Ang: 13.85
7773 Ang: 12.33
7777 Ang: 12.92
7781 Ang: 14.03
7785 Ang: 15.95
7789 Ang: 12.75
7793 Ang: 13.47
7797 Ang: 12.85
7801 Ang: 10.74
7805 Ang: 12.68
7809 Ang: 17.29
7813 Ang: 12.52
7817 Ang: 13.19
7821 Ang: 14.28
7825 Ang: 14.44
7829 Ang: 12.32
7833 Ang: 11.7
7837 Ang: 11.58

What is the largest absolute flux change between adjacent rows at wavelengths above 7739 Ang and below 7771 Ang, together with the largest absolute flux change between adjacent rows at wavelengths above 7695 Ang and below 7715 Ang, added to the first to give 5.36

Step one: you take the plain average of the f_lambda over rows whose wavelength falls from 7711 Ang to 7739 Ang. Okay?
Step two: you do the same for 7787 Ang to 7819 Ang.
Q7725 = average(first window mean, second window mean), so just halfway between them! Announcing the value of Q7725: 12.8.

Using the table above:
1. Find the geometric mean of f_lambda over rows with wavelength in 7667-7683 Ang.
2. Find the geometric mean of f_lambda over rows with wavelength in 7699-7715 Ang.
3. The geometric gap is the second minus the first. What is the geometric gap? 0.6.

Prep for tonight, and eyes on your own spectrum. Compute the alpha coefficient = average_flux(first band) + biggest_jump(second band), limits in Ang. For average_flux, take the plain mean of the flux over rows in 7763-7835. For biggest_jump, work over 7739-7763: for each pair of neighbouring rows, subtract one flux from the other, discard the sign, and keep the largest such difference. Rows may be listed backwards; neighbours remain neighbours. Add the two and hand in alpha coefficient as 17.2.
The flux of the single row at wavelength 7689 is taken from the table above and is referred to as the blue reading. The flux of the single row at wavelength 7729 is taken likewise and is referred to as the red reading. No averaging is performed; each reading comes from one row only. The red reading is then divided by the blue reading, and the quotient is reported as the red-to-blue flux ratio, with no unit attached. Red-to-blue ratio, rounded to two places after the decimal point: 0.89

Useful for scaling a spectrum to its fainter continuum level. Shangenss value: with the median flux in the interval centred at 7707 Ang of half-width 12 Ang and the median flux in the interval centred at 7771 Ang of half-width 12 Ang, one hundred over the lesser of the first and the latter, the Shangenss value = 7.6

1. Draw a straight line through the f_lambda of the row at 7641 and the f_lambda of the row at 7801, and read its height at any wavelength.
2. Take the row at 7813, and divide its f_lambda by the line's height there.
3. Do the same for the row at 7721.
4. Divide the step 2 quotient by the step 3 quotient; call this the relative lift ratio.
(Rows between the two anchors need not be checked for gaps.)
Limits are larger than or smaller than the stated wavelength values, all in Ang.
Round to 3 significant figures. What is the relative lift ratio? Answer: 1.17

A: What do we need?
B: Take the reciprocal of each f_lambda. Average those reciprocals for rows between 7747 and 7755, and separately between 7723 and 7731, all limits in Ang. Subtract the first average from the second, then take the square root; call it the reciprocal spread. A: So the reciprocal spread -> 0.067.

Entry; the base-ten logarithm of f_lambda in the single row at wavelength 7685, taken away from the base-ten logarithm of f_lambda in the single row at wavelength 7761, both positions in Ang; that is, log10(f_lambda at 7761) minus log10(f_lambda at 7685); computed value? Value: 0.11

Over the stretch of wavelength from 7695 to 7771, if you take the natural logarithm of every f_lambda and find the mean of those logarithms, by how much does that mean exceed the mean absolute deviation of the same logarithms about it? 2.48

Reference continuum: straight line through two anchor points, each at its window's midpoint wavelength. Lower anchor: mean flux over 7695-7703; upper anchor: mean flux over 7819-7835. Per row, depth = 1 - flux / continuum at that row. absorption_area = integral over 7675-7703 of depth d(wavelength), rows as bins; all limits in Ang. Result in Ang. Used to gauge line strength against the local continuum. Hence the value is 1.2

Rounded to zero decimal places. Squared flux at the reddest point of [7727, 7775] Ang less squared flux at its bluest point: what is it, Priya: -21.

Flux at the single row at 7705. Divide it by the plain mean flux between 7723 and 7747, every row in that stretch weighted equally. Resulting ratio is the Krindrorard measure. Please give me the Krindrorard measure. 1.19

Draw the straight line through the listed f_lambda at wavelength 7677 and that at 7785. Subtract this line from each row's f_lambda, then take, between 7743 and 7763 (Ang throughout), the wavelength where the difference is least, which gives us 7757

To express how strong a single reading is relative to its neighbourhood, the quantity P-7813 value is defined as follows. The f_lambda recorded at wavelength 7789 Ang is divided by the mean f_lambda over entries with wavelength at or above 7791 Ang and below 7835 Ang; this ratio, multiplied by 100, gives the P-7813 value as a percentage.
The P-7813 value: 96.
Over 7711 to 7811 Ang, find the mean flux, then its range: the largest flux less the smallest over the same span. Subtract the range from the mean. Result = 6.4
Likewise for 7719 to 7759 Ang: 8.2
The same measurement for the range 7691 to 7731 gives 9.2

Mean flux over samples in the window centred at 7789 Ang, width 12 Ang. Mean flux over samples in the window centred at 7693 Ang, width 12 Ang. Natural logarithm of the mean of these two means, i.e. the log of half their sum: 2.60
